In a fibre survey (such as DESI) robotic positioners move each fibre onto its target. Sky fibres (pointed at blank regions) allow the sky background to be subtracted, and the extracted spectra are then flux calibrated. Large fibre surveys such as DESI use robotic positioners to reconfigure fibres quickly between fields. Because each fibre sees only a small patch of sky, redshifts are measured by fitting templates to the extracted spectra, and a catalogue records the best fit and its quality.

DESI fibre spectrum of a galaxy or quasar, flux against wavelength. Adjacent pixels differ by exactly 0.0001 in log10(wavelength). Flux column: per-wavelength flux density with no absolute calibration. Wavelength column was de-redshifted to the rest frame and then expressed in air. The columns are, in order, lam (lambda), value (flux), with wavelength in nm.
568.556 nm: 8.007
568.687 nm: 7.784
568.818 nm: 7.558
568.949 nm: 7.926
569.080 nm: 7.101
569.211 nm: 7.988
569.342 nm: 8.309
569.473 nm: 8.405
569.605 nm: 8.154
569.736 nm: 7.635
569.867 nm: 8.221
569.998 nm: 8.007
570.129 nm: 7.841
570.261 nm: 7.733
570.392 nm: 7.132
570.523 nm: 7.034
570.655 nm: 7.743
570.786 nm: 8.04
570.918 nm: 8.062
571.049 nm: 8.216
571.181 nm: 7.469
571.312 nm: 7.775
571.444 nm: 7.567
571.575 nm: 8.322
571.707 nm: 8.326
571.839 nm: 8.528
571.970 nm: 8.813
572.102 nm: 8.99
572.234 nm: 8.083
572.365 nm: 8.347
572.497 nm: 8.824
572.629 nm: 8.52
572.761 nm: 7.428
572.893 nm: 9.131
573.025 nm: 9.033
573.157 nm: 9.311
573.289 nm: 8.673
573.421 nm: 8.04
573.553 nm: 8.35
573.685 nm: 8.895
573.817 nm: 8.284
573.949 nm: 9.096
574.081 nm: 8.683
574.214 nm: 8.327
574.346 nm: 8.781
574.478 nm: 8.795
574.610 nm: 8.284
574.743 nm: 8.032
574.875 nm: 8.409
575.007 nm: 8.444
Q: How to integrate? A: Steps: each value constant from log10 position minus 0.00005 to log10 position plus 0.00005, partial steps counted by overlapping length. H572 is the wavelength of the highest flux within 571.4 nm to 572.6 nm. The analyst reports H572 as 572.102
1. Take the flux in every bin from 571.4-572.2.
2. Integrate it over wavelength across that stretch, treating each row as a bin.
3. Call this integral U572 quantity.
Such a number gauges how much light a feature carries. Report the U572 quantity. 6.7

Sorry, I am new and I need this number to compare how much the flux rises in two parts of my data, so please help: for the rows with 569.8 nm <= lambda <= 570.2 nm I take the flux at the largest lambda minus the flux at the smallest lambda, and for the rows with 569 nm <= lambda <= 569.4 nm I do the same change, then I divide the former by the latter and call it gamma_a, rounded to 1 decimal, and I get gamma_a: -0.3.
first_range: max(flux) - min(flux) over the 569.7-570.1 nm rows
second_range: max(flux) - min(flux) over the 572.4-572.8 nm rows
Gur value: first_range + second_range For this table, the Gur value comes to 1.98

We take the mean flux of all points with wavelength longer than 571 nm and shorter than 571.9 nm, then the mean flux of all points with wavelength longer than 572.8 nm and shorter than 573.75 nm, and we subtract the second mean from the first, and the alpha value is -0.7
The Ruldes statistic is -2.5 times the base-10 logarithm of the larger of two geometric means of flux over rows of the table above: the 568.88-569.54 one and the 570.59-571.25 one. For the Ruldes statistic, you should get -2.25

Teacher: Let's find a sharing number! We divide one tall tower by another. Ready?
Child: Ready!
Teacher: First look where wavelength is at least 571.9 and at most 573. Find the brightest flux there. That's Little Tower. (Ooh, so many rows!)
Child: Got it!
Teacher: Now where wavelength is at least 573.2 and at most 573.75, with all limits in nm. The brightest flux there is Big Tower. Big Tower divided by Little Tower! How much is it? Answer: 0.97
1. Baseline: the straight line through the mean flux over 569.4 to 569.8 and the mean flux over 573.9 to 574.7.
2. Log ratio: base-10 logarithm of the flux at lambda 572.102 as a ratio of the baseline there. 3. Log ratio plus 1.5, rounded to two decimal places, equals 1.53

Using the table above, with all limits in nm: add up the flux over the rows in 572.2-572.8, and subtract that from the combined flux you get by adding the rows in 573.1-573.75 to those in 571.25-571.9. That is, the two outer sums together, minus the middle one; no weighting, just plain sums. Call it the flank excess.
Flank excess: 42.6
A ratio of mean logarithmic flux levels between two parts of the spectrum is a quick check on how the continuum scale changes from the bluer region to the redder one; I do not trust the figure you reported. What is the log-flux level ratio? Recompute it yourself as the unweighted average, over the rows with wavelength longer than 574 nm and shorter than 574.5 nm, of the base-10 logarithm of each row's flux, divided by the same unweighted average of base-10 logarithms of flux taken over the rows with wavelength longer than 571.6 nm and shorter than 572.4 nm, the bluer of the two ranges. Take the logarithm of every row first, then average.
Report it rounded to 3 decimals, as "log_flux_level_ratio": 1.007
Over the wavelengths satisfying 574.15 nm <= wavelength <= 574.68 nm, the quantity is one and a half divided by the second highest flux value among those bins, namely 0.1708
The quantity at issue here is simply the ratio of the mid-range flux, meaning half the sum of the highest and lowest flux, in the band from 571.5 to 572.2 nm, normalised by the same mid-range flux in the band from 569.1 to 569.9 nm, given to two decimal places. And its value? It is 1.08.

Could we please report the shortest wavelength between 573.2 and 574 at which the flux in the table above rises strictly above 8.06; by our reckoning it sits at 573.289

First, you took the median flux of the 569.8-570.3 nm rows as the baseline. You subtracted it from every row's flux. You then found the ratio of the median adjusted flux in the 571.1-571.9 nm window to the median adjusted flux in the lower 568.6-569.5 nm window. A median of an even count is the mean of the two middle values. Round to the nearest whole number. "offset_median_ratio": 62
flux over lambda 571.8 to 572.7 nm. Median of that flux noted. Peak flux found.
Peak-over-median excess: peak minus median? 0.46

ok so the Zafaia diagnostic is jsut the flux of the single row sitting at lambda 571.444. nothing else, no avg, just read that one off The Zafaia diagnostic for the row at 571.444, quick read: 7.567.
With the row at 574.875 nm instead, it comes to 8.409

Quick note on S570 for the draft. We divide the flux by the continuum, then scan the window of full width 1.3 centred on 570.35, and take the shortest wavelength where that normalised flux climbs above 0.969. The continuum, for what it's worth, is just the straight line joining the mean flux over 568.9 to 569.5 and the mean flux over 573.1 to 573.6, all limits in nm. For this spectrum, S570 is 569.867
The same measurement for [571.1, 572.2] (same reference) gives 571.575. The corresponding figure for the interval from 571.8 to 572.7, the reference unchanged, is 571.839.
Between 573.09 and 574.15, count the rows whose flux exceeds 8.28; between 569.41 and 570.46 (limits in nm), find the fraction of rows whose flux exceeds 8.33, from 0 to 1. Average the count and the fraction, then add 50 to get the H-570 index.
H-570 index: 53.6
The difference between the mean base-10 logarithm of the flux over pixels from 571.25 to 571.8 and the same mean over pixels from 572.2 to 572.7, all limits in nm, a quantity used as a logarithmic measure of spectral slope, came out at -0.02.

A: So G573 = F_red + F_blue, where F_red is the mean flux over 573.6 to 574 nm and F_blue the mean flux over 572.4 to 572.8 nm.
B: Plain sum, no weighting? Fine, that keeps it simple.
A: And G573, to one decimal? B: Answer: 17.0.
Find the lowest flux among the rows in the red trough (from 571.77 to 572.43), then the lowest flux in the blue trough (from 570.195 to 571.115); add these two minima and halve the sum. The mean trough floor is 7.56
